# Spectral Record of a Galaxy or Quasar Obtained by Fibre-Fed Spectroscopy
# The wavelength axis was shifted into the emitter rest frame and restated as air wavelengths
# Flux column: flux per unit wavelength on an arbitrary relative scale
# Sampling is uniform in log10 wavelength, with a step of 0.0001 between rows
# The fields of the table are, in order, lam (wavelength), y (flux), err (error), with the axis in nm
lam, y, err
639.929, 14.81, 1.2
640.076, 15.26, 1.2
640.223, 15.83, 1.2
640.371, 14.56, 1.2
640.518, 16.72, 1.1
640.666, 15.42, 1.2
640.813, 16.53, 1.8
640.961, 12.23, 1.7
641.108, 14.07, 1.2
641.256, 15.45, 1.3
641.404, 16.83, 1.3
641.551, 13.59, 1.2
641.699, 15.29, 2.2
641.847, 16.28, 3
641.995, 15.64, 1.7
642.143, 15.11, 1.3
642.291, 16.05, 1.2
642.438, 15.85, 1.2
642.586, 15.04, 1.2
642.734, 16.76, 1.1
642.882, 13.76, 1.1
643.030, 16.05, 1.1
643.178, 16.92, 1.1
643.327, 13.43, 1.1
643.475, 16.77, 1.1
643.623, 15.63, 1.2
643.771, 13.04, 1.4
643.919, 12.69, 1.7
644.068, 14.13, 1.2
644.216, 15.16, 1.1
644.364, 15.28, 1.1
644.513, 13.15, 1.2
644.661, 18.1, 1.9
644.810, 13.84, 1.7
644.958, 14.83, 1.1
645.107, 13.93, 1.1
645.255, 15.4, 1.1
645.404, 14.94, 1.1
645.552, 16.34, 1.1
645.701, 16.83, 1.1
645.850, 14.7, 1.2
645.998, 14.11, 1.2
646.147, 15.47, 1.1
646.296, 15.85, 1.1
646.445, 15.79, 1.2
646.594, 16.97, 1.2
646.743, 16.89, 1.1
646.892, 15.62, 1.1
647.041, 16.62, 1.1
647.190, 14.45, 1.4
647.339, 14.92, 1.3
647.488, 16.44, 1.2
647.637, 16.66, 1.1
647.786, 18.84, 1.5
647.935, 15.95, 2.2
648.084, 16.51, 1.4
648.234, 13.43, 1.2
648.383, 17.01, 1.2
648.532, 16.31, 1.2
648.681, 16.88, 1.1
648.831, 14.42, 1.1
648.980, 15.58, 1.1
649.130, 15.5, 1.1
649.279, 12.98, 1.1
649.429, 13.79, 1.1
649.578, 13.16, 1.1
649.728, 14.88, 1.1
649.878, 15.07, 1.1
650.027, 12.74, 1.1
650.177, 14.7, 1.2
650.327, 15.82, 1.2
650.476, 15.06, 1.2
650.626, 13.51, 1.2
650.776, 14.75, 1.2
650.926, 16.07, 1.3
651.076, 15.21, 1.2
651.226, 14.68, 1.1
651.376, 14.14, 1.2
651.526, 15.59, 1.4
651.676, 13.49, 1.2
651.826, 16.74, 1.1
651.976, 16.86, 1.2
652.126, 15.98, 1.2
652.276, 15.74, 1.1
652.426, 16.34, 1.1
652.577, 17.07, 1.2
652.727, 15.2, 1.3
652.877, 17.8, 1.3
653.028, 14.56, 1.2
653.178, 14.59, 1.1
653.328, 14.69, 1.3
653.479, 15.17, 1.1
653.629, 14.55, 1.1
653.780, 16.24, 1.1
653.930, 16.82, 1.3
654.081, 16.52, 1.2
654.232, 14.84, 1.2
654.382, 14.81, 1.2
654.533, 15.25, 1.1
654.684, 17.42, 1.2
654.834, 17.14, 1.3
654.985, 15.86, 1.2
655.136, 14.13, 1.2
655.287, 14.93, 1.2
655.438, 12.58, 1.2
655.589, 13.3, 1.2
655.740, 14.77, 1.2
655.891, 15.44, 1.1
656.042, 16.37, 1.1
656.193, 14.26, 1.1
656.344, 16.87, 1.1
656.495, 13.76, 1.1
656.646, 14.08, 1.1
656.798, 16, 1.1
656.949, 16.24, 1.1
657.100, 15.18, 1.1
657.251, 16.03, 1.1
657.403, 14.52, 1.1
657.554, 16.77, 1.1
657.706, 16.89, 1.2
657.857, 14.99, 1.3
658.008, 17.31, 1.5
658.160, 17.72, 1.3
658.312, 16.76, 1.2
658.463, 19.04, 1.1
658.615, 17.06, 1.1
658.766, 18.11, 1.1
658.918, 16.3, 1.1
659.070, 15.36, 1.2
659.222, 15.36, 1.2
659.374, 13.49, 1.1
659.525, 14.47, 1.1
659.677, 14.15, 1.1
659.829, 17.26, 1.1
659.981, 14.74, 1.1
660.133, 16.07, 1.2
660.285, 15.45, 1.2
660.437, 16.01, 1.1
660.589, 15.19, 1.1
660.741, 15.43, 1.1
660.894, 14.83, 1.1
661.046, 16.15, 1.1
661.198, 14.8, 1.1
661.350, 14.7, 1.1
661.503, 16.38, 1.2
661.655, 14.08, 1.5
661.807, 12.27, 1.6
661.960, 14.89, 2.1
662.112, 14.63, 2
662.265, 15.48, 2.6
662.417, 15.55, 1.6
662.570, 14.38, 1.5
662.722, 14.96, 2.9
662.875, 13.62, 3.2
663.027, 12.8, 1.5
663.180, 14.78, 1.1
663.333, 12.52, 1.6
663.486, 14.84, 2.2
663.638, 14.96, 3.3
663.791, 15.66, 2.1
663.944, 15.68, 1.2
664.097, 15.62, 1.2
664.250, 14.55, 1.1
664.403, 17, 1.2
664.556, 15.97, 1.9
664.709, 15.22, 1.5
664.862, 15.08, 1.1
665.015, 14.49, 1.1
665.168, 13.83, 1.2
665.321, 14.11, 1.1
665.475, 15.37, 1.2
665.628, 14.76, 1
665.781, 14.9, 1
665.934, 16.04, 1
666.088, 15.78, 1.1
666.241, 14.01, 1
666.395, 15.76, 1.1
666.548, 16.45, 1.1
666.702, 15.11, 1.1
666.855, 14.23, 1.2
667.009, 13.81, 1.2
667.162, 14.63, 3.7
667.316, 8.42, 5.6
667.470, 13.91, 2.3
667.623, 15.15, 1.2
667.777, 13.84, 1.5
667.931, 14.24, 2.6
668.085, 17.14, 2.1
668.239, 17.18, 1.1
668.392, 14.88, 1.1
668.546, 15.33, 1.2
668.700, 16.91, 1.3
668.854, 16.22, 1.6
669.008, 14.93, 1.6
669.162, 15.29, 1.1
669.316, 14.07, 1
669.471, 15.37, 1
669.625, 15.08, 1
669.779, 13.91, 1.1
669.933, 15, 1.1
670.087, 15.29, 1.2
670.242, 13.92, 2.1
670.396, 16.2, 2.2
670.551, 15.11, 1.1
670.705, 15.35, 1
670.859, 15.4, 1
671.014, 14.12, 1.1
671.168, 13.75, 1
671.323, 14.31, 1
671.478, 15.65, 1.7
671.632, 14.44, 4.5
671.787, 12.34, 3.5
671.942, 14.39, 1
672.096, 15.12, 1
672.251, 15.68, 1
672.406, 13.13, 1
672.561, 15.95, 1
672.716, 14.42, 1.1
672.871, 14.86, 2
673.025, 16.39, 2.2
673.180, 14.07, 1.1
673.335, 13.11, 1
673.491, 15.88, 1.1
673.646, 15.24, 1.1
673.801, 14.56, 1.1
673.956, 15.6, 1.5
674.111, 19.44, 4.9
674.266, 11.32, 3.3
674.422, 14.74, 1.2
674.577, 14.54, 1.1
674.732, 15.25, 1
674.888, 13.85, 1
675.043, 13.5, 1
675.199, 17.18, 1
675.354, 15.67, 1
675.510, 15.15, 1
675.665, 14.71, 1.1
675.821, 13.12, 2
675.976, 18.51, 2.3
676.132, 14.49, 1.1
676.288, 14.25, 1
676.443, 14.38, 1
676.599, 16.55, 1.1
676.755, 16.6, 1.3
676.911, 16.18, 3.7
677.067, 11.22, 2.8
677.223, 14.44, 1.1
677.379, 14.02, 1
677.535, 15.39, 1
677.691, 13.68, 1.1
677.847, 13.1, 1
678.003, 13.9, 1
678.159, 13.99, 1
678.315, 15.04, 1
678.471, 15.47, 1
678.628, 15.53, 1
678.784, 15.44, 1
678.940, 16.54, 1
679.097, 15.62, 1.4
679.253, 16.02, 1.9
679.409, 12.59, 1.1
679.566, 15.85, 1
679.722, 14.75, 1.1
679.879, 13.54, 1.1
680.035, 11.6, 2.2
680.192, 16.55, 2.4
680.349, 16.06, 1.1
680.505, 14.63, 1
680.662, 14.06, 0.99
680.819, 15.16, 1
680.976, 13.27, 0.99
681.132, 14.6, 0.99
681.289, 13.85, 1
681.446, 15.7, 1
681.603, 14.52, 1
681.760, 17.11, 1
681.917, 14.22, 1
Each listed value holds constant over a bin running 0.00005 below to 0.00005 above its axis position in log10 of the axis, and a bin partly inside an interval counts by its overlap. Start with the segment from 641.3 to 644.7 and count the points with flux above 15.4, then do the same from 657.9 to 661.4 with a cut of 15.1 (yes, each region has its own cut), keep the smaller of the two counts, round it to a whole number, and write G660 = 11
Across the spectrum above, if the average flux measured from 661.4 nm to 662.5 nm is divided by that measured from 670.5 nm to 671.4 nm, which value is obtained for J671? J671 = 1.01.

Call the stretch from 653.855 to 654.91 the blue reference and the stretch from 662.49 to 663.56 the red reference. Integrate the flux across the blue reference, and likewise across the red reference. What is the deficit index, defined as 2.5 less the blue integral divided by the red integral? 1.36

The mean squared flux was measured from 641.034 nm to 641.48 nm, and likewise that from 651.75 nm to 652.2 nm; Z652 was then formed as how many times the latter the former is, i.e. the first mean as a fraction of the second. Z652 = 0.88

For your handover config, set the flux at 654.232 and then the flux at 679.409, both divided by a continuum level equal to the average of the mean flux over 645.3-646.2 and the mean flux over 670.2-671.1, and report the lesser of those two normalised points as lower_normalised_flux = 0.83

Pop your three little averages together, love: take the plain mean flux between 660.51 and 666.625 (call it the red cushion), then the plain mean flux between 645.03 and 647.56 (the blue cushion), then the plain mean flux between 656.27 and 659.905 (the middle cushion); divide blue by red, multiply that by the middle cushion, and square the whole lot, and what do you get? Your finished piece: 279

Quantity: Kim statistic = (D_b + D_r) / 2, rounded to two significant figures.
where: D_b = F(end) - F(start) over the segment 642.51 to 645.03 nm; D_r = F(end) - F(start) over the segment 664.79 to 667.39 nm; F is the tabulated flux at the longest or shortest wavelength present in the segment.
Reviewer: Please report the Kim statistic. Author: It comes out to -3.4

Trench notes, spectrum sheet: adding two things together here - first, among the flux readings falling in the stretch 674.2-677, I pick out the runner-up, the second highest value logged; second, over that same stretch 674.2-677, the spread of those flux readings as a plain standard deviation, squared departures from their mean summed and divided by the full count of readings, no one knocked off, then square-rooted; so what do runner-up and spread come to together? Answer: 18.8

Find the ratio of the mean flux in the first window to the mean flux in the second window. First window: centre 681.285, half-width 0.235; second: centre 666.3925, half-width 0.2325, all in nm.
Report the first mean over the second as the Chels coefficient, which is 0.955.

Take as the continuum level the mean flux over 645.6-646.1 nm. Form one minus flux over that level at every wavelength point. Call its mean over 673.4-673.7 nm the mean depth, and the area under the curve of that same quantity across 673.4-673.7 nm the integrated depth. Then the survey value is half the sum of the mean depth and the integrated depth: -0.01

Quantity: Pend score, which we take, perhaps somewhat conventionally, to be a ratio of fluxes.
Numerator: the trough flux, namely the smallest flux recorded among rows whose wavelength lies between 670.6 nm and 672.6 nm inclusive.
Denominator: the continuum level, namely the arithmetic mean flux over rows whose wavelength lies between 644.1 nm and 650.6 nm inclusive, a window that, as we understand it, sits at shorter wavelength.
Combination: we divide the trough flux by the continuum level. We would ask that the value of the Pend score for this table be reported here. 0.80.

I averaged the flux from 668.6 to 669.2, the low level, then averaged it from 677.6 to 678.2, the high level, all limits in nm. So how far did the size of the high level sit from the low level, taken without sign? 2.2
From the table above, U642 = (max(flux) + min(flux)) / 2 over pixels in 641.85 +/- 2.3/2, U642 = 14.5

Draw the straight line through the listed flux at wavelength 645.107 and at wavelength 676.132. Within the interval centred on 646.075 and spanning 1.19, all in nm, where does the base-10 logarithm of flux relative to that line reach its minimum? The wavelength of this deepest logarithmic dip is 645.998 nm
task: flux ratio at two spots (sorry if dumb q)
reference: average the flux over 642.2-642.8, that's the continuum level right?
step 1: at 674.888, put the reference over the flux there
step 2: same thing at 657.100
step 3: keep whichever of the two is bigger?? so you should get 1.15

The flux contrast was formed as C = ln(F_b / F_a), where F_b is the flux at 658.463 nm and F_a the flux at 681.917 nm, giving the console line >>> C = 0.29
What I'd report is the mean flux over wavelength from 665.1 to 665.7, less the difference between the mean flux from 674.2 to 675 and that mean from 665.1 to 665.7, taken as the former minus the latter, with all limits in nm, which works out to 15.1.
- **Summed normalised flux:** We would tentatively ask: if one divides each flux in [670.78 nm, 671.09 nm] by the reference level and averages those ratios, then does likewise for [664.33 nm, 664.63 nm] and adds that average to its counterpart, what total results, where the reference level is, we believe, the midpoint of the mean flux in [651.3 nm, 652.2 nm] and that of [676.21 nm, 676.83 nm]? 2.02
